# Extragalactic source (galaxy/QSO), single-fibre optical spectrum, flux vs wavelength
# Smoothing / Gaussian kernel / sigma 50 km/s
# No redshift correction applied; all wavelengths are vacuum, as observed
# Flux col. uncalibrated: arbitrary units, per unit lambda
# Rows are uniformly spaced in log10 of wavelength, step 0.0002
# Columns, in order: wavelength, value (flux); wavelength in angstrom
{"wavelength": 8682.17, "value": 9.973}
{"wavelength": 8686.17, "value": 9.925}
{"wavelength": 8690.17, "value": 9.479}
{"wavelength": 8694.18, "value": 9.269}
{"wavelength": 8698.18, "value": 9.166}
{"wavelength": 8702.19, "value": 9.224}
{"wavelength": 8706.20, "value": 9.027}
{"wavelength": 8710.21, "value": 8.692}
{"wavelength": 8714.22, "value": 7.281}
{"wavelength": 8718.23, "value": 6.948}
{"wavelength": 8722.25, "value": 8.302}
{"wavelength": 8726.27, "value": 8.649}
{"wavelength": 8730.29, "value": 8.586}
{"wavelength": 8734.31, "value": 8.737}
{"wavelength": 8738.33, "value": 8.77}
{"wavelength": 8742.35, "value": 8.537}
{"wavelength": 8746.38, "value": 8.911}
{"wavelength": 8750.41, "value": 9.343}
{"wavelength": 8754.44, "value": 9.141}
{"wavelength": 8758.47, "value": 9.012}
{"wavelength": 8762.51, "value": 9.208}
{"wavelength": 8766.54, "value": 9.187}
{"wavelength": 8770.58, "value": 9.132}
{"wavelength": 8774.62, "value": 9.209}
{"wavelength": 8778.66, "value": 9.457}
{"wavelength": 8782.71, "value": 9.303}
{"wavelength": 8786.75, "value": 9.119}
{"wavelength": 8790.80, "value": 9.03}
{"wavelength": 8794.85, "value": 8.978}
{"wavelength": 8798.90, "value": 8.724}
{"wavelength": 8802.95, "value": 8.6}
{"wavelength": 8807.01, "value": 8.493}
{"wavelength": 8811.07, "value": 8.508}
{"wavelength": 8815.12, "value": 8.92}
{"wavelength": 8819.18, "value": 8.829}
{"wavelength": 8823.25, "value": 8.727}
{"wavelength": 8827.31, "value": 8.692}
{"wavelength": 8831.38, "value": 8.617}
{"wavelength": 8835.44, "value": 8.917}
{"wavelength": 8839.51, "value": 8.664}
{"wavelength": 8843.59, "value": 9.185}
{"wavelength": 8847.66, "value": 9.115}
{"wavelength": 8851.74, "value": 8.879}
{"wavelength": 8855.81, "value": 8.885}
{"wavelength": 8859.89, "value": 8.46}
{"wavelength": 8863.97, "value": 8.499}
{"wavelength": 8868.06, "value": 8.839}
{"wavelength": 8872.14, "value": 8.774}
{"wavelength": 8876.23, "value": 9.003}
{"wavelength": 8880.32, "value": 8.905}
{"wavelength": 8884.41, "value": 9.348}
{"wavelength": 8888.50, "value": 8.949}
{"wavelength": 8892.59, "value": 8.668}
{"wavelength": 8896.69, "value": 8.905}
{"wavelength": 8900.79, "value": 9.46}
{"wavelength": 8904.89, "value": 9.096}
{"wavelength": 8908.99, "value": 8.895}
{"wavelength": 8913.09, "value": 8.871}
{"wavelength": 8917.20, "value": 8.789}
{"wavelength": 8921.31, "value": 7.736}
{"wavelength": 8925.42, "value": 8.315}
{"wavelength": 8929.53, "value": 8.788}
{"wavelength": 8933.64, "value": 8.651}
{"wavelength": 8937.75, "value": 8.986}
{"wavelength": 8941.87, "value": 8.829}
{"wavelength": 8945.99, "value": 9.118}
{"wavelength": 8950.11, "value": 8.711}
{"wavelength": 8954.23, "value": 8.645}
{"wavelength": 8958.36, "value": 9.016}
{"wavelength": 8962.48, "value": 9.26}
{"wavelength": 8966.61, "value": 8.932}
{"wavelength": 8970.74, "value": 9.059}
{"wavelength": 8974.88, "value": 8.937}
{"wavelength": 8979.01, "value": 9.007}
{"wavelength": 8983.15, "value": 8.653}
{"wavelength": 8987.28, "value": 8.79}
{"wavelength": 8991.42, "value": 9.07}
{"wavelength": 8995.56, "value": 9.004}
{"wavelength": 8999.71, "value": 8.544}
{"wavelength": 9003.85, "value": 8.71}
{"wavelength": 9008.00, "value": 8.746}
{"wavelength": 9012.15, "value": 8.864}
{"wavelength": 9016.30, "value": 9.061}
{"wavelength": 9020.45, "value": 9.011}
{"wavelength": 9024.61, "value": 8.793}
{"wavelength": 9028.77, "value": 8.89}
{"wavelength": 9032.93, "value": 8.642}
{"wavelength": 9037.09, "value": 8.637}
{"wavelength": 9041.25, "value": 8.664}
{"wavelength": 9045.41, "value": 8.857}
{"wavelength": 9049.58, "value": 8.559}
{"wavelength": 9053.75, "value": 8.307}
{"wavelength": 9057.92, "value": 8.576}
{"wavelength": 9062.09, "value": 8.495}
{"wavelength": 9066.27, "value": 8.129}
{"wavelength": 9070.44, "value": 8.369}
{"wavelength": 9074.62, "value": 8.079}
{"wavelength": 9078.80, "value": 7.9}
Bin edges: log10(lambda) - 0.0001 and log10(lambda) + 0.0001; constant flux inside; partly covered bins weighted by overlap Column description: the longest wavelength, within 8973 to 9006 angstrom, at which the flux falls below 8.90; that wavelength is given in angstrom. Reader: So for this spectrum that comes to 9003.85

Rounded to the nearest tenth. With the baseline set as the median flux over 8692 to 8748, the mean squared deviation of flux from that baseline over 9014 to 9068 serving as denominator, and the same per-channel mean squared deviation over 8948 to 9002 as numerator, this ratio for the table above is 1.1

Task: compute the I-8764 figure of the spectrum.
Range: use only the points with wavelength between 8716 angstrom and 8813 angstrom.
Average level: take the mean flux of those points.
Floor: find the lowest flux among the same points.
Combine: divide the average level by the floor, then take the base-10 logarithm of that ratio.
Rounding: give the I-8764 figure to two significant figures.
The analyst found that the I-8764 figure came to 0.10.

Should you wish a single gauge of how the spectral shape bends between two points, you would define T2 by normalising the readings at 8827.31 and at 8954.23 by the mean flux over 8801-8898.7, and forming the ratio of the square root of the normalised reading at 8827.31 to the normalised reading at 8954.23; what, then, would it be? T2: 1.01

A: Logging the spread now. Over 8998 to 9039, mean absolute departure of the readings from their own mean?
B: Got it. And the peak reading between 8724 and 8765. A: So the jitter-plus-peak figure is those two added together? 9.48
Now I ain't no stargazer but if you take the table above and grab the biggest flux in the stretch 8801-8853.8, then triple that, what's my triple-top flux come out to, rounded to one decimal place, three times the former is 27.6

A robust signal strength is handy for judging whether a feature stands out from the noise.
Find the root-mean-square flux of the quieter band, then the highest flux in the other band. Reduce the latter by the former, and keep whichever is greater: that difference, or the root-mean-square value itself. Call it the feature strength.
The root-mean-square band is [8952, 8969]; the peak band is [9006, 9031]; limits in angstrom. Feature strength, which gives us 8.97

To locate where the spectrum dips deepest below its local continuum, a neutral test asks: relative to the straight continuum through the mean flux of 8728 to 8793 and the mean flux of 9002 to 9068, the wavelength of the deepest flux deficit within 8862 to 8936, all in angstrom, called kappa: 8921.31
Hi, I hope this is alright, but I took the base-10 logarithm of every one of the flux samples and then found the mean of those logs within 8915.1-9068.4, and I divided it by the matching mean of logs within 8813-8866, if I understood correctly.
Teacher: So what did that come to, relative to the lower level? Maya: 1.00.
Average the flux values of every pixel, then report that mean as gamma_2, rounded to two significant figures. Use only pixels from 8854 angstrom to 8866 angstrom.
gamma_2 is 8.6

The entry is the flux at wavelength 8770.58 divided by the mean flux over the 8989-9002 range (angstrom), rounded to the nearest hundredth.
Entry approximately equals 1.03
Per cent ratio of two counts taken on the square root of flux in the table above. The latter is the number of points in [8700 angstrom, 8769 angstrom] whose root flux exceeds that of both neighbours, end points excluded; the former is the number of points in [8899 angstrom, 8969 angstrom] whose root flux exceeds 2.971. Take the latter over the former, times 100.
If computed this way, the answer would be 40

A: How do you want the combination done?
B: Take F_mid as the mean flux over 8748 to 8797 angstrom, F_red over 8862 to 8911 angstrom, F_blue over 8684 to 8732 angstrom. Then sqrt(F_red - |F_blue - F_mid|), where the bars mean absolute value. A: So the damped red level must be 2.91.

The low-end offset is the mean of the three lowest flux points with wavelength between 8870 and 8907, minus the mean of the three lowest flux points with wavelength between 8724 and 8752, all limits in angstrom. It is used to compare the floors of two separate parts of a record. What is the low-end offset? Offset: 0.19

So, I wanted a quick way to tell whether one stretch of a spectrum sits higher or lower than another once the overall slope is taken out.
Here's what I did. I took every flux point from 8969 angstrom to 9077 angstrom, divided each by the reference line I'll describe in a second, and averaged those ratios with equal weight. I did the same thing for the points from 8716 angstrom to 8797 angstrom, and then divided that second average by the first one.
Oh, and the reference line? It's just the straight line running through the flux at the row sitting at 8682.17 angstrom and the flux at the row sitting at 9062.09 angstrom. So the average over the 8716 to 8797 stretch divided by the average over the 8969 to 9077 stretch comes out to 0.91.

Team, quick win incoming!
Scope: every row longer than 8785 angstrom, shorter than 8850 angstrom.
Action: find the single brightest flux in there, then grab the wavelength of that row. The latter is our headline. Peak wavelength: 8843.59 angstrom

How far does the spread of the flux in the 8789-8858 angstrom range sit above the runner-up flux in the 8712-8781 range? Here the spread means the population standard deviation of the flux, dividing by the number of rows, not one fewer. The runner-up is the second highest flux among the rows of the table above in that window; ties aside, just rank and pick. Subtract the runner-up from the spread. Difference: -9.14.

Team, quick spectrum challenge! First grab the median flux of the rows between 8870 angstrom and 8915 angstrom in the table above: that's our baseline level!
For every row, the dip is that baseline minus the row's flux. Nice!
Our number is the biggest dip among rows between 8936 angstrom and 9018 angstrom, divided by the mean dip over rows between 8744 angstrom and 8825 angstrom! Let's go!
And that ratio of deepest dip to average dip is -4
